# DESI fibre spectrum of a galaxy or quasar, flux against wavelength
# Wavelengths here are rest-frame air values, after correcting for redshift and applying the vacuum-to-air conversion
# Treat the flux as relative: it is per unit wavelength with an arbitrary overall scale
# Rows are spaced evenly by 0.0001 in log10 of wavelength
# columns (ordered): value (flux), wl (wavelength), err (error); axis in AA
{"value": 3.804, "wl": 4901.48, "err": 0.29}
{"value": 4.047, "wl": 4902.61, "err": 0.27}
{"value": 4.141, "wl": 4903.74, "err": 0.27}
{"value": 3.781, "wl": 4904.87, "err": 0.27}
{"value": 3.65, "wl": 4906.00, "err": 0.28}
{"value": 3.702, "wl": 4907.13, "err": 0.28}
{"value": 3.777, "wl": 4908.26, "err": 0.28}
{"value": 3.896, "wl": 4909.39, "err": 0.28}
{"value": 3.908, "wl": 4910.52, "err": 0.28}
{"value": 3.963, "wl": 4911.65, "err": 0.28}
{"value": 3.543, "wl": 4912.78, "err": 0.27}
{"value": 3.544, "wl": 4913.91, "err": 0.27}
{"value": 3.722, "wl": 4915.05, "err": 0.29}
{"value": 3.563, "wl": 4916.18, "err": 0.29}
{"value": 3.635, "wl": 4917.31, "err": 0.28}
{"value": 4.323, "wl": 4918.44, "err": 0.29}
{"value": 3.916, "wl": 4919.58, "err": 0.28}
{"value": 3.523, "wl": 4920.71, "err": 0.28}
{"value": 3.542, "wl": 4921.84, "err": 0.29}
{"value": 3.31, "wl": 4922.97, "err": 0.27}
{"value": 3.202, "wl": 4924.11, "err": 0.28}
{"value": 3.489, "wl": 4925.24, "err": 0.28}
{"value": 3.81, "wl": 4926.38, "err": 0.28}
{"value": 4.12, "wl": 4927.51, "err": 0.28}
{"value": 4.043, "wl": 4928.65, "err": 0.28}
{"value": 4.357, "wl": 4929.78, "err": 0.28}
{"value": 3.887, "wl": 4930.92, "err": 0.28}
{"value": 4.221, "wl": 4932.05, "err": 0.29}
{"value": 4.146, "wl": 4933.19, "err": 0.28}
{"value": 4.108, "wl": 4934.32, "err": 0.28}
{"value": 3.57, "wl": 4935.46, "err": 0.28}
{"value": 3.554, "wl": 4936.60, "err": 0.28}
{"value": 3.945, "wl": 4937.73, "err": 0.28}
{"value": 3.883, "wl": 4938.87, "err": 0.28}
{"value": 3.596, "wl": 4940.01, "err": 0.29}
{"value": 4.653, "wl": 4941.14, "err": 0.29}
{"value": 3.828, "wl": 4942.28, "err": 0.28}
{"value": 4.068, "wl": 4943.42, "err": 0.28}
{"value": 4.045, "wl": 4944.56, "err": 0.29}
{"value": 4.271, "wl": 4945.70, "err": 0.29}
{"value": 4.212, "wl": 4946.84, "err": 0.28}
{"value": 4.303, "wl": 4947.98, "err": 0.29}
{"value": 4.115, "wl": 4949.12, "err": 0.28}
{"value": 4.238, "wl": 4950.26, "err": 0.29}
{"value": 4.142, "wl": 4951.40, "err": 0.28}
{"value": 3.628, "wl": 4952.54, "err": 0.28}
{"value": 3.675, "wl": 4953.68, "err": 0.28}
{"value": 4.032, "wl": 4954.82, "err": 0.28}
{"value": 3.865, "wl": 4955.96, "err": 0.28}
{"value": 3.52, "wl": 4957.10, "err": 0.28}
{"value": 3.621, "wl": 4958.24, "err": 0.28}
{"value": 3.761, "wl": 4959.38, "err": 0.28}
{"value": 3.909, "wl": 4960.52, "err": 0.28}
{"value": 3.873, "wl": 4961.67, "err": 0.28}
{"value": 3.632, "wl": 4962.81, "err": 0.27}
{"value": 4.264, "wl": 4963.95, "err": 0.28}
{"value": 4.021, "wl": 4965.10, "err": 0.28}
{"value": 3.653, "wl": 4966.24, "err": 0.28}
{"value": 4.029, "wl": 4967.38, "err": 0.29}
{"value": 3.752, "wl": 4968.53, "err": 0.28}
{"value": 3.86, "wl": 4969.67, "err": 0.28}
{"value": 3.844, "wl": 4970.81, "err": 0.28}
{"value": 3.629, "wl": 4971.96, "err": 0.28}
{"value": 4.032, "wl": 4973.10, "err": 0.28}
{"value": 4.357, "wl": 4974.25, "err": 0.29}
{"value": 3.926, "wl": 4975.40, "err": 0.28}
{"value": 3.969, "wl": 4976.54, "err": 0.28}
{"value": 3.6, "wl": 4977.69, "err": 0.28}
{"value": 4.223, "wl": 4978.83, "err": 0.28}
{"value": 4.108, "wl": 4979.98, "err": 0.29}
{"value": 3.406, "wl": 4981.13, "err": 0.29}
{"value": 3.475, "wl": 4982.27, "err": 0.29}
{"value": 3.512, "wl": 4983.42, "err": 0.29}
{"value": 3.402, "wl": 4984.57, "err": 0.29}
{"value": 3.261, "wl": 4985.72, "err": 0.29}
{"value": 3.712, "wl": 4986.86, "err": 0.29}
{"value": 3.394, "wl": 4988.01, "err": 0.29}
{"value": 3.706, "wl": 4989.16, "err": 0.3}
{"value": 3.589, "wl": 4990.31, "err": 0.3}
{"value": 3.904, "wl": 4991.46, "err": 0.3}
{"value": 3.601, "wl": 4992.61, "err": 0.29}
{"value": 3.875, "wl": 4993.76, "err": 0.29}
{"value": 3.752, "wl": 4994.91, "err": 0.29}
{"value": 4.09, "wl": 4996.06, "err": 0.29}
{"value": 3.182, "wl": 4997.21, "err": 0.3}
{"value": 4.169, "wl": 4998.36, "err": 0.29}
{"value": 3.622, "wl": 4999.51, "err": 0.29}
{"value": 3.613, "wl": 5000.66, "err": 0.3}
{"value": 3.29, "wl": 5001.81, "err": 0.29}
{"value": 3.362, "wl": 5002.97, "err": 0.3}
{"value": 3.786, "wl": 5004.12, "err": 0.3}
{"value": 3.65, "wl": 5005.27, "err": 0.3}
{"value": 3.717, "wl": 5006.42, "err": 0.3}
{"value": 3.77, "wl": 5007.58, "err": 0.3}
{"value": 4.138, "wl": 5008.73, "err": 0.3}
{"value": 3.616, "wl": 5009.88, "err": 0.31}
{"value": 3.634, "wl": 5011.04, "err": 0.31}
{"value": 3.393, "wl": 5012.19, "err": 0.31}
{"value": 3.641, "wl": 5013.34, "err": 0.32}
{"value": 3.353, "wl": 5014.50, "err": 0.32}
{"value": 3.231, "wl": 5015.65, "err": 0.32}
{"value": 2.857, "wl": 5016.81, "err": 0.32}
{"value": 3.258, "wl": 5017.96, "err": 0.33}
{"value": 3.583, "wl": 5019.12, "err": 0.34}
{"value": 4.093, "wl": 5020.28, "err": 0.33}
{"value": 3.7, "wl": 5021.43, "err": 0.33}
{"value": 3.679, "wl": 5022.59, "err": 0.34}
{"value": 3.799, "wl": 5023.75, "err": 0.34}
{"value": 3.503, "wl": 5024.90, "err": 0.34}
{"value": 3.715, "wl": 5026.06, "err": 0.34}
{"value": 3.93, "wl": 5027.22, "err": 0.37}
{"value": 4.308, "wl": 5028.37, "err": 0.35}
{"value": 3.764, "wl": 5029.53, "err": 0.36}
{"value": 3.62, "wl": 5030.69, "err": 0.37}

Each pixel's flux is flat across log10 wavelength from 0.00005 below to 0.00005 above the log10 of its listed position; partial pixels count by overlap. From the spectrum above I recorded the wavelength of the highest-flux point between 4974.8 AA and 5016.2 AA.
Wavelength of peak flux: 4978.83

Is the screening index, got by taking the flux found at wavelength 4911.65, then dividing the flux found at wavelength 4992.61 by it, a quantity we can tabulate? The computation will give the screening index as 0.91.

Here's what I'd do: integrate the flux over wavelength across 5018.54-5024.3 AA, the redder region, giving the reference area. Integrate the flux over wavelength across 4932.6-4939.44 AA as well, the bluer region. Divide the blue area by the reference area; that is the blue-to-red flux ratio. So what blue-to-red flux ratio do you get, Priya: 1.2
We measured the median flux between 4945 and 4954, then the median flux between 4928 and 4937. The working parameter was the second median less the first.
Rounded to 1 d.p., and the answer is -0.1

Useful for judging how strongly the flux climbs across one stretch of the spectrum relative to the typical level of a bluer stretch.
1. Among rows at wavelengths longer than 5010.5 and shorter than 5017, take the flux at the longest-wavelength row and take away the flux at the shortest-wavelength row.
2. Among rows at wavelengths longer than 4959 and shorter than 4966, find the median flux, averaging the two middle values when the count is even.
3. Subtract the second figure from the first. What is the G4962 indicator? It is -4.67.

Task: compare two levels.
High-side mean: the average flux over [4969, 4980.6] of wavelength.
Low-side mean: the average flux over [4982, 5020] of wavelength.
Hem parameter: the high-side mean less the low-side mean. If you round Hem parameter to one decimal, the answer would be 0.4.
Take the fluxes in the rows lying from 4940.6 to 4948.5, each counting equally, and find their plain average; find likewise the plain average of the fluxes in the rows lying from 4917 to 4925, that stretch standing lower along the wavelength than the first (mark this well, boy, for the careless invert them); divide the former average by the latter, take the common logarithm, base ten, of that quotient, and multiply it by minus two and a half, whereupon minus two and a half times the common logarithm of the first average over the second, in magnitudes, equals -0.16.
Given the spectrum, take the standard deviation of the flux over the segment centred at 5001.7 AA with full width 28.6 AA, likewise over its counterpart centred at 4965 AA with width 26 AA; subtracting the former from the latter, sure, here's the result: -0.05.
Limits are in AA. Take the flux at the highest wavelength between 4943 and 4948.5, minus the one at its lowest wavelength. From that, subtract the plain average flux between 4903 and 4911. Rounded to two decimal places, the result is -3.60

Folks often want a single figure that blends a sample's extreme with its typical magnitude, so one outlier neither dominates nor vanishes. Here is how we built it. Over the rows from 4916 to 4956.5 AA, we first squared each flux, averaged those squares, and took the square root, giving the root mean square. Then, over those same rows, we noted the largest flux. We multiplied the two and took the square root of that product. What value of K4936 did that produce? 4.27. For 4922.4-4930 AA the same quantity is 4.06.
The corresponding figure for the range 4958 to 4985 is 4.09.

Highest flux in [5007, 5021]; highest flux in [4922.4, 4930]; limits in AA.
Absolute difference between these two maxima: 0.22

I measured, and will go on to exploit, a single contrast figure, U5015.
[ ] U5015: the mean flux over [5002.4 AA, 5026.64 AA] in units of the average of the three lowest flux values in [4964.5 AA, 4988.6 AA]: 1.07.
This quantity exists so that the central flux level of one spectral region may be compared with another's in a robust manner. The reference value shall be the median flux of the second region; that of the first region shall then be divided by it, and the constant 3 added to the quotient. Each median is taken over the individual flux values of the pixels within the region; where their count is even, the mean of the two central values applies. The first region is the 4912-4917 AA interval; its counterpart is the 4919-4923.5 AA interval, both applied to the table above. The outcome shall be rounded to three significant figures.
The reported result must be 4.01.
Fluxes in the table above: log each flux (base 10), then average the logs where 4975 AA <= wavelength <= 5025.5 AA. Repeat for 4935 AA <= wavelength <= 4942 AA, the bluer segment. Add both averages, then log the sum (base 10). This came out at 0.059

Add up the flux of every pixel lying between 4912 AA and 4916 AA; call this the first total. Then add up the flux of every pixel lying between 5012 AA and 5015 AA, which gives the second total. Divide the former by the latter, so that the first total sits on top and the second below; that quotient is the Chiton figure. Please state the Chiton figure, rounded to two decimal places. 1.04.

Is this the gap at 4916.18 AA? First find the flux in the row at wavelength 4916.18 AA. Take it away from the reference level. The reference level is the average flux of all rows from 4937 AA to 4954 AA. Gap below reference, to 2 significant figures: 0.48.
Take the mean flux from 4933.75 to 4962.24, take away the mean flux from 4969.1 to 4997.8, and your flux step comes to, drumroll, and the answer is 0.200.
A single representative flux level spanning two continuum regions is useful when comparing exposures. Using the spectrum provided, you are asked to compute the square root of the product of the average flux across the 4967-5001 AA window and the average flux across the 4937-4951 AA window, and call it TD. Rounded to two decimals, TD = 3.92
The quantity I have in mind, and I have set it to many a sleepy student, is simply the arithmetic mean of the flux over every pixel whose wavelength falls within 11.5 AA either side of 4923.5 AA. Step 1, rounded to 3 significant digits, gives 3.80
